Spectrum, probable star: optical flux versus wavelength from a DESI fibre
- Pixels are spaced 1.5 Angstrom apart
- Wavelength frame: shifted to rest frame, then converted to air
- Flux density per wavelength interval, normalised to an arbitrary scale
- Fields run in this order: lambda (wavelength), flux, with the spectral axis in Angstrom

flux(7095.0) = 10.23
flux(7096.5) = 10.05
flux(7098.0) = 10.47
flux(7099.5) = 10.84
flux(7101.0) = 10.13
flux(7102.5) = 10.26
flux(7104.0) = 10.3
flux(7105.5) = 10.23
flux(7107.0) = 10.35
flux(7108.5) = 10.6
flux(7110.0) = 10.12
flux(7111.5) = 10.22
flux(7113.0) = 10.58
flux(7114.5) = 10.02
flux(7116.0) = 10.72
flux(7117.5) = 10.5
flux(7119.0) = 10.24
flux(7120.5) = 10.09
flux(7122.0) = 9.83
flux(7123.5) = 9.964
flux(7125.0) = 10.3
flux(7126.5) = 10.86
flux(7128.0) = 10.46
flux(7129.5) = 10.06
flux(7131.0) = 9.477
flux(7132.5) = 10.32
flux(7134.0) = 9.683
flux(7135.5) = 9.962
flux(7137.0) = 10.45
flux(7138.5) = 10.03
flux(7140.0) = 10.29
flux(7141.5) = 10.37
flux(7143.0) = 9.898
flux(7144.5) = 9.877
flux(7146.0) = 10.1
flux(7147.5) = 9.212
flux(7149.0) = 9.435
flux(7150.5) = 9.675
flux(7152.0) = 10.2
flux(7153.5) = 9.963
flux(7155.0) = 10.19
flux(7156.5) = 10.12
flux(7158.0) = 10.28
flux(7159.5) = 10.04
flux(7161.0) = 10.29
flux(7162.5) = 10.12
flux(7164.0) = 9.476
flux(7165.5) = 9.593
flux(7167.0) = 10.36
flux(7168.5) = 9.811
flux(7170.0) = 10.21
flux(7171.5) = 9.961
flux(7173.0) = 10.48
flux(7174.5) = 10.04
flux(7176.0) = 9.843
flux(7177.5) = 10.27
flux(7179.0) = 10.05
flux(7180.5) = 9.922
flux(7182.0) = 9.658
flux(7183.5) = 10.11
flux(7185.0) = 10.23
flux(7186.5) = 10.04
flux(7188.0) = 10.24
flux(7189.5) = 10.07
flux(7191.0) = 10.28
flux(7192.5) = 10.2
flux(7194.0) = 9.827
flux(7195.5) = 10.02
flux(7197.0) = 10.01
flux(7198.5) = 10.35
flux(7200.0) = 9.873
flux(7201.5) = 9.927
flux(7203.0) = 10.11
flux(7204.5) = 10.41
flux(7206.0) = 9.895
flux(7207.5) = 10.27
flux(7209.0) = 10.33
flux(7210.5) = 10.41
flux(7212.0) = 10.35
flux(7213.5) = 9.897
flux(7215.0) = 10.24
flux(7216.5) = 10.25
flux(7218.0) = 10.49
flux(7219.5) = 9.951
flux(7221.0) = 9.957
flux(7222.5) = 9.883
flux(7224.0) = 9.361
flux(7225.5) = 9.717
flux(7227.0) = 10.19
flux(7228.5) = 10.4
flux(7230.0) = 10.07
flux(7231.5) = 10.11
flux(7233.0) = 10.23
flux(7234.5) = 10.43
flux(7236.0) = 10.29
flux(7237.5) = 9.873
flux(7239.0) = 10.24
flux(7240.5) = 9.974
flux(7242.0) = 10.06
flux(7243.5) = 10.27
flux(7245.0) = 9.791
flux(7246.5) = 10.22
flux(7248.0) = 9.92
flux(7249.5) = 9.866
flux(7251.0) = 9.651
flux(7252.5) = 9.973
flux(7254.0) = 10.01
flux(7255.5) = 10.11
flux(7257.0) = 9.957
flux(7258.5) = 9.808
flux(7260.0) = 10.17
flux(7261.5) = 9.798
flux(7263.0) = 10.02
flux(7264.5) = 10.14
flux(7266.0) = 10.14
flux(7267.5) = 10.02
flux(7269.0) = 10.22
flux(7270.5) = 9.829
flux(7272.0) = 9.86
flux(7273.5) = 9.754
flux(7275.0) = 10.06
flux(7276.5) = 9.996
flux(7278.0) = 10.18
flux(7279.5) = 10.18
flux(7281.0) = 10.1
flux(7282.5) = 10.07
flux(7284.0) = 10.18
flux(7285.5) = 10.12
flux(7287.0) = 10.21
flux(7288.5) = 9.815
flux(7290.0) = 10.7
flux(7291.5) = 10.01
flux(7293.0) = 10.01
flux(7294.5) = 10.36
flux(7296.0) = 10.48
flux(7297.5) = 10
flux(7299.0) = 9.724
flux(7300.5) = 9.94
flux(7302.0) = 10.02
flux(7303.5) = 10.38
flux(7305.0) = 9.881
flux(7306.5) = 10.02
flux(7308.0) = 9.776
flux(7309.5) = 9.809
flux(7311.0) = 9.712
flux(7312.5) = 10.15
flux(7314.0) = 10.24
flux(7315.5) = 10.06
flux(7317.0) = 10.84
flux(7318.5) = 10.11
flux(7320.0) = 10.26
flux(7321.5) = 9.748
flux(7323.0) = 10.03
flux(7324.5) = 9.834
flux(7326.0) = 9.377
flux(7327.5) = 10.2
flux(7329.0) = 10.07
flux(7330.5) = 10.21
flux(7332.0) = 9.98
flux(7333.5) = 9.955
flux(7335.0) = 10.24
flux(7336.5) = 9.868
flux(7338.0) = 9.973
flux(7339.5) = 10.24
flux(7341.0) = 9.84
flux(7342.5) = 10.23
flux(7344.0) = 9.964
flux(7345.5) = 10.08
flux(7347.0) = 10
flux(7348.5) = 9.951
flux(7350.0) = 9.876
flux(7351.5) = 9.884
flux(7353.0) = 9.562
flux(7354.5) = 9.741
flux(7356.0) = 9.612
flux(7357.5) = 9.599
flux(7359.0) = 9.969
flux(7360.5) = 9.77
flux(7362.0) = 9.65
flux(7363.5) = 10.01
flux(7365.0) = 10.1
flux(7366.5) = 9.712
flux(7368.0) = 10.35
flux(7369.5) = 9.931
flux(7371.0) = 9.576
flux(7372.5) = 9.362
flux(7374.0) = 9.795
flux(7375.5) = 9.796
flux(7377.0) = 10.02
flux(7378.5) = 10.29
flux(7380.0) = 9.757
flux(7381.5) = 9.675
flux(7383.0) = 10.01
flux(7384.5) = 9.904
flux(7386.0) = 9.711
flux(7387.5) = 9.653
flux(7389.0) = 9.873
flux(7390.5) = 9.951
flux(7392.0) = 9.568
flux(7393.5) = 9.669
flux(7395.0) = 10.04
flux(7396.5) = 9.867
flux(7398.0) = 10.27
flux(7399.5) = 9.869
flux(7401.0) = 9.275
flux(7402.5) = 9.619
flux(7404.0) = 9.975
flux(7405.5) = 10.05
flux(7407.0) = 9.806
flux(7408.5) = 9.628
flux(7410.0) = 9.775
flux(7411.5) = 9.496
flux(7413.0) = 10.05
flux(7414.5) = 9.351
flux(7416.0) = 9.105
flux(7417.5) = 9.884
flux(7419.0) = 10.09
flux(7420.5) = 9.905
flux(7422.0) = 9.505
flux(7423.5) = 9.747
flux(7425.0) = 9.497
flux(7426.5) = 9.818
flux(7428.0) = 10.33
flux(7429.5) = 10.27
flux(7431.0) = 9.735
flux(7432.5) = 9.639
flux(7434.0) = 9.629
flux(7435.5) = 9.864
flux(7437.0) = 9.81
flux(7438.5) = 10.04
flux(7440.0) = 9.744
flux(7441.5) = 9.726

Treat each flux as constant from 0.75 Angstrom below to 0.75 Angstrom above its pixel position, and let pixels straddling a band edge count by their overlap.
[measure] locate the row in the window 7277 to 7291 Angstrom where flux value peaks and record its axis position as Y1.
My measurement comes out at 7290.0 Angstrom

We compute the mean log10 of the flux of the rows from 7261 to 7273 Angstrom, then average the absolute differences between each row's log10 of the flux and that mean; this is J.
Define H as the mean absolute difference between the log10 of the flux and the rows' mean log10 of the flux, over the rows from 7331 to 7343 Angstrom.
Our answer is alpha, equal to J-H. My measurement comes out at -0.0006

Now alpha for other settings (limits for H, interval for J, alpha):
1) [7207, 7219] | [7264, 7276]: 0.0013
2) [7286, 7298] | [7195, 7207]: -0.0032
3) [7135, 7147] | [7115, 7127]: 0.0040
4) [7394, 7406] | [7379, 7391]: -0.0043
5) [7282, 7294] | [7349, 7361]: -0.0016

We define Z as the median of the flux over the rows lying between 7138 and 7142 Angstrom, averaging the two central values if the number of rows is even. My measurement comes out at 10.3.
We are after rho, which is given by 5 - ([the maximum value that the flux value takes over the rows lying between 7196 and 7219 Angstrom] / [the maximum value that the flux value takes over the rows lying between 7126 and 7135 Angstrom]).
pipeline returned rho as 4.03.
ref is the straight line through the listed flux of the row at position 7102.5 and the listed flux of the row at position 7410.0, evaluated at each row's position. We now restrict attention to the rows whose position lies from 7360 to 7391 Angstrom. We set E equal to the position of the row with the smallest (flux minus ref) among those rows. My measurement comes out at 7372.5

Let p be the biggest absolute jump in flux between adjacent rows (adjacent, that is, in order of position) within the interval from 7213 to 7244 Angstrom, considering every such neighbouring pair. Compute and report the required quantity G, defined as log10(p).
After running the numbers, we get -0.27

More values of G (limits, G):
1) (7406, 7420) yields -0.11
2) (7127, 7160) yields -0.05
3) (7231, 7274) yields -0.32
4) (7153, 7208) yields -0.12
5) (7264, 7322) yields -0.05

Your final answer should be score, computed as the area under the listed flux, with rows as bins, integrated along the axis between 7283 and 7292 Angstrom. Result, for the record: 92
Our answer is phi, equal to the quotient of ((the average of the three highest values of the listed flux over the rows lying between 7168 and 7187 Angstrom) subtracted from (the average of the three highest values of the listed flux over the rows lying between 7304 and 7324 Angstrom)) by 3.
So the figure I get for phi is 0.040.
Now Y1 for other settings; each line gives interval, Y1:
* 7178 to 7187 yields 7185.0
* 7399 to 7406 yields 7405.5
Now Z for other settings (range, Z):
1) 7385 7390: 9.7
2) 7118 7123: 10.1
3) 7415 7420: 9.9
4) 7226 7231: 10.2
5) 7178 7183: 9.9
